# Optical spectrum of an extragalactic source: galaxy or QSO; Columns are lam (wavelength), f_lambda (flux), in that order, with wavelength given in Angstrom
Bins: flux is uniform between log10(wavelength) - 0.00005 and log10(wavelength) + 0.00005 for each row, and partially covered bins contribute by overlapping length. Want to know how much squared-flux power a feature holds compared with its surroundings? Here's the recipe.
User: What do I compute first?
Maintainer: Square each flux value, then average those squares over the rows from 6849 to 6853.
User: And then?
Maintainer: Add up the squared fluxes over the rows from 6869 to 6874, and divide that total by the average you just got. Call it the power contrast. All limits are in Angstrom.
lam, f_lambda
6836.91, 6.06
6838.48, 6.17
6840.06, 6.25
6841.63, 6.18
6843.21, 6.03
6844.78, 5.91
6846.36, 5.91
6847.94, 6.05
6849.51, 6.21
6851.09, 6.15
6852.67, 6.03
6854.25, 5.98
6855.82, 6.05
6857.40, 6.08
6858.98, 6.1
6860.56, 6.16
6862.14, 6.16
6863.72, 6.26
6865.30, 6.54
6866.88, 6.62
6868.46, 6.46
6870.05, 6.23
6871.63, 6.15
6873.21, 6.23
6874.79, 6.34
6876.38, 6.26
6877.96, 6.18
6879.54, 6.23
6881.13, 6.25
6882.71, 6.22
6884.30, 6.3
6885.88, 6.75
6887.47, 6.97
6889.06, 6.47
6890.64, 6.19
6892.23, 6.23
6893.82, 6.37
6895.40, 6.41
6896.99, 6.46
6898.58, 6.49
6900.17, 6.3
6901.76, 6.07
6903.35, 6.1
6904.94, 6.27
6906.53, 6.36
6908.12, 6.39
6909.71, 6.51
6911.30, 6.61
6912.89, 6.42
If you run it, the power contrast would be 3.07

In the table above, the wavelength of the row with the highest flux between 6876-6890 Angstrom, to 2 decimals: 6887.47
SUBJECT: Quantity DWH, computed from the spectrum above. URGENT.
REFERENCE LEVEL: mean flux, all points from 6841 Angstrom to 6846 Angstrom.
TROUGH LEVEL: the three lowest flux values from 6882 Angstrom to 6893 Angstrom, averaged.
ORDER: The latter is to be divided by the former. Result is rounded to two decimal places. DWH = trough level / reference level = 1.03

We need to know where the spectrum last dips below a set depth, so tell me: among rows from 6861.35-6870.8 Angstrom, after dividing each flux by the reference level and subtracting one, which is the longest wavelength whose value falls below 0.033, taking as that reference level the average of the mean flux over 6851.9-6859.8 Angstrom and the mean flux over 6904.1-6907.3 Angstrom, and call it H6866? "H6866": 6870.05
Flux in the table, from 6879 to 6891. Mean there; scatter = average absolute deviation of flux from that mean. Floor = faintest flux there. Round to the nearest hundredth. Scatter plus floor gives 6.42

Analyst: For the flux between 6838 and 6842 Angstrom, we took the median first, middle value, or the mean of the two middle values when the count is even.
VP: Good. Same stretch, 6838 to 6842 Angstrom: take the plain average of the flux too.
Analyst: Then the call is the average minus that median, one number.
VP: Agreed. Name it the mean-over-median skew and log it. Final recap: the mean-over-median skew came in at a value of 0.02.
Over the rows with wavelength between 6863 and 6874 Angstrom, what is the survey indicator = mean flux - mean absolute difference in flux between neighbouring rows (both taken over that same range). 6.20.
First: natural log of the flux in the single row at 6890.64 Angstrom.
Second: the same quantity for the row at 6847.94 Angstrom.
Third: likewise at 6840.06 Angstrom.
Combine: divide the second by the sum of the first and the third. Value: 0.492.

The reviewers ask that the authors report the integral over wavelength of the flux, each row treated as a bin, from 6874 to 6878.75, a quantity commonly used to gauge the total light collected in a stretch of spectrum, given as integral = 29.74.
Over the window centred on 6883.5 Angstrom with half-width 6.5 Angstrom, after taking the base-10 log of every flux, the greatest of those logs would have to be 0.843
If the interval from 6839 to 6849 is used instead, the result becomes 0.796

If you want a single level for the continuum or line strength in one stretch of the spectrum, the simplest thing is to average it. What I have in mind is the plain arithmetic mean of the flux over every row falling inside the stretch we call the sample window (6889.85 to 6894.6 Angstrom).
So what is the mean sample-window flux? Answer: 6.26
